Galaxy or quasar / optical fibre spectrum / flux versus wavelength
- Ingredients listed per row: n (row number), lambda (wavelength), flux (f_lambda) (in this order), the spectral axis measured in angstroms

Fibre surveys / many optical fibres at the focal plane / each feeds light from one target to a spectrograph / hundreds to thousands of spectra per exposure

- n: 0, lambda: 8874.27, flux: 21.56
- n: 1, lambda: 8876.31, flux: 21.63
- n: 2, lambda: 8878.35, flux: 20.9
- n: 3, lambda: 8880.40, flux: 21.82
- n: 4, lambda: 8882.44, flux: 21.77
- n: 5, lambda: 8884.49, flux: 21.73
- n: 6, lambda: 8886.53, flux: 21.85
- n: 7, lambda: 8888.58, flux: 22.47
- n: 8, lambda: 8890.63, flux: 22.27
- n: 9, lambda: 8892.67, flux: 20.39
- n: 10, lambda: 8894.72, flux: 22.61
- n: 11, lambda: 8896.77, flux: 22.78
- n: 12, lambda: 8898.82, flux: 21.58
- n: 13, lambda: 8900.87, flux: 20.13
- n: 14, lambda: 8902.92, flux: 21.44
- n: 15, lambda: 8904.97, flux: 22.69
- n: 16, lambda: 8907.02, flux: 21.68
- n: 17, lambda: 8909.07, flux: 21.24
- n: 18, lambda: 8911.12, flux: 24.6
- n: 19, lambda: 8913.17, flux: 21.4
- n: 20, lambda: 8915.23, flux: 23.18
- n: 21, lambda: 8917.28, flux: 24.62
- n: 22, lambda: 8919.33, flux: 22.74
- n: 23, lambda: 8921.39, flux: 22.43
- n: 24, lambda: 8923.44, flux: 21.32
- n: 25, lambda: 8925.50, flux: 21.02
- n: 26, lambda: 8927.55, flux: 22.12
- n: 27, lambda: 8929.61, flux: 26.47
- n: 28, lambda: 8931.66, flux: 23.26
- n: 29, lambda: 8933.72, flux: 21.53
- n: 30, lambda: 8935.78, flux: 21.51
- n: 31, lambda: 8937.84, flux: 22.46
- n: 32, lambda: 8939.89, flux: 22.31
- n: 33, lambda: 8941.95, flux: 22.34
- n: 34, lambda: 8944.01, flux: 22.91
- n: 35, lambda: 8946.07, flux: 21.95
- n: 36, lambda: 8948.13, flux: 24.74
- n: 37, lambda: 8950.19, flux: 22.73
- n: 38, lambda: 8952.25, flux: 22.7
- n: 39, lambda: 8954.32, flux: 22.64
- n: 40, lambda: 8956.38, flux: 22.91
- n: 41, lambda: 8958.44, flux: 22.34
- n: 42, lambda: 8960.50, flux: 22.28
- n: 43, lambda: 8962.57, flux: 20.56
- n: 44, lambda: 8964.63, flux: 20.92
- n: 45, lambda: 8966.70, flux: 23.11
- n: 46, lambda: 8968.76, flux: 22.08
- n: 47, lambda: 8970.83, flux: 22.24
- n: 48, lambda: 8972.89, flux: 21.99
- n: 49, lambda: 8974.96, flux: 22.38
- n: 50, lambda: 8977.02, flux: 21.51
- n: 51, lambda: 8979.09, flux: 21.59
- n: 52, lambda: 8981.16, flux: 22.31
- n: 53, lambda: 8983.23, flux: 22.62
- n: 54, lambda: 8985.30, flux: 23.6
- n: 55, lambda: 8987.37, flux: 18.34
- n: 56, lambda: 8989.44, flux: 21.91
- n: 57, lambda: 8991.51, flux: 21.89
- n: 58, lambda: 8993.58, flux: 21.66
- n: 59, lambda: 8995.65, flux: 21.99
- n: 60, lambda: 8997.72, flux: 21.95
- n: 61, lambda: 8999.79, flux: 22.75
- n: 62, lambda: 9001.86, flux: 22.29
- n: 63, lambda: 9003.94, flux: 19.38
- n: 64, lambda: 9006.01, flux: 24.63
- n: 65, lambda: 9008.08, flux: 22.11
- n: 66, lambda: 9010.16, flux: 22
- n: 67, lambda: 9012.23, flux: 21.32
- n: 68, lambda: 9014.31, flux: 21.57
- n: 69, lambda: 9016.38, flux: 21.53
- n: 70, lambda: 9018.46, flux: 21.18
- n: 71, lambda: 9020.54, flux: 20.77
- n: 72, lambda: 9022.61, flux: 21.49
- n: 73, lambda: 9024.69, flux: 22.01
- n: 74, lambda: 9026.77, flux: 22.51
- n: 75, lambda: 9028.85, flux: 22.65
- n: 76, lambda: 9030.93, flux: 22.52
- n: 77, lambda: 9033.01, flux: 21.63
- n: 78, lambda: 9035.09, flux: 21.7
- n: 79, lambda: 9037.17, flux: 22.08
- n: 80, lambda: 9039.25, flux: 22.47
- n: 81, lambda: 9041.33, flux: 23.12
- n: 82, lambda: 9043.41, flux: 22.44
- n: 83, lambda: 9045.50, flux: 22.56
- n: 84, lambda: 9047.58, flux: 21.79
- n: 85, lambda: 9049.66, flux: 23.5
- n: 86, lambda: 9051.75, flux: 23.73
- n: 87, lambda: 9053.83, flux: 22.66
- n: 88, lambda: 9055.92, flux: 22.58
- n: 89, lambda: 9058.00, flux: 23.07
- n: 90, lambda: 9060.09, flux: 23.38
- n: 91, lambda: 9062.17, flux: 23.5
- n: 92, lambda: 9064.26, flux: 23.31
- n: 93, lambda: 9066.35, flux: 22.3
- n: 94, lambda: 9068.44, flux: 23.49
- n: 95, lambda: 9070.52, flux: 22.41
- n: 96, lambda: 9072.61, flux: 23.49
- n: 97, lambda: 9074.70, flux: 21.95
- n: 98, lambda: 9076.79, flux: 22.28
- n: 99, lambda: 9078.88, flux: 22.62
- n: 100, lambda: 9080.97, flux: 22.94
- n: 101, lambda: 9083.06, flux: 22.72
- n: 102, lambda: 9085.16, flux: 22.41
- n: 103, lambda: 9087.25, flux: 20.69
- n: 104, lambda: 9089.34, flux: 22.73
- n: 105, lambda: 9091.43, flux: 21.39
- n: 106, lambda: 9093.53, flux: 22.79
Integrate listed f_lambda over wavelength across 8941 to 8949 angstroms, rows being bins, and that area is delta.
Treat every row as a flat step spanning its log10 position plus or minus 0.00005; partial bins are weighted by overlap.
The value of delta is 184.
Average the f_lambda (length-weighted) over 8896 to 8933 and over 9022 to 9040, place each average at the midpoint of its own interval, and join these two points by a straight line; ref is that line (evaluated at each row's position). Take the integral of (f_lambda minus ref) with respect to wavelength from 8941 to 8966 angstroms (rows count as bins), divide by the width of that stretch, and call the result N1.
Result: 0.1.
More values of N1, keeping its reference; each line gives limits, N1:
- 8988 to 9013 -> -0.3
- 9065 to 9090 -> 0.5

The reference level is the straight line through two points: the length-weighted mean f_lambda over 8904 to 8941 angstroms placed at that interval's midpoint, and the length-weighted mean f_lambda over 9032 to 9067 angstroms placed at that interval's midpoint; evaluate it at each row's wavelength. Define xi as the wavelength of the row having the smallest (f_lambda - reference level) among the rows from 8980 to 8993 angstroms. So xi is 8987.37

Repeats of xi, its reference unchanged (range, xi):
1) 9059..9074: 9066.35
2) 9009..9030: 9020.54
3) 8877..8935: 8900.87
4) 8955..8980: 8962.57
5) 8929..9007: 8987.37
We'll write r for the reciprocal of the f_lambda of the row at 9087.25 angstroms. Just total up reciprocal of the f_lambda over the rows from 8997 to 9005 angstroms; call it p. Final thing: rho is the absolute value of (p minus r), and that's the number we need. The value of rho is 0.138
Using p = 0.186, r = 0.0483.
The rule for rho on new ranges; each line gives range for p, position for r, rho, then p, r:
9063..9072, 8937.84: 0.130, 0.175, 0.0445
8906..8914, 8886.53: 0.135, 0.181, 0.0458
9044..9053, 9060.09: 0.132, 0.175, 0.0428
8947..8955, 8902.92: 0.126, 0.173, 0.0466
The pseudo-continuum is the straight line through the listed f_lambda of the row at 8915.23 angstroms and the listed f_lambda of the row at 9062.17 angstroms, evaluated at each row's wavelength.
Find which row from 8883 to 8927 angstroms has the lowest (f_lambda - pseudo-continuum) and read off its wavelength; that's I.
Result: 8900.87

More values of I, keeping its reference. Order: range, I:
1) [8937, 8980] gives 8962.57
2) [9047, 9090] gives 9087.25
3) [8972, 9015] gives 8987.37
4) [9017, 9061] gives 9020.54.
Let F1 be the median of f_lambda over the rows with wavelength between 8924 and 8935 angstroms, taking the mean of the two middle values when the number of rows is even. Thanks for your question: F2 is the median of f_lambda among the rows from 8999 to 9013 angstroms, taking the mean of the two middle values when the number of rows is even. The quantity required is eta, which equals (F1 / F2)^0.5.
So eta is 1.000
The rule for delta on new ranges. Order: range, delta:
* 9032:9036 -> 87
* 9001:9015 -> 307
